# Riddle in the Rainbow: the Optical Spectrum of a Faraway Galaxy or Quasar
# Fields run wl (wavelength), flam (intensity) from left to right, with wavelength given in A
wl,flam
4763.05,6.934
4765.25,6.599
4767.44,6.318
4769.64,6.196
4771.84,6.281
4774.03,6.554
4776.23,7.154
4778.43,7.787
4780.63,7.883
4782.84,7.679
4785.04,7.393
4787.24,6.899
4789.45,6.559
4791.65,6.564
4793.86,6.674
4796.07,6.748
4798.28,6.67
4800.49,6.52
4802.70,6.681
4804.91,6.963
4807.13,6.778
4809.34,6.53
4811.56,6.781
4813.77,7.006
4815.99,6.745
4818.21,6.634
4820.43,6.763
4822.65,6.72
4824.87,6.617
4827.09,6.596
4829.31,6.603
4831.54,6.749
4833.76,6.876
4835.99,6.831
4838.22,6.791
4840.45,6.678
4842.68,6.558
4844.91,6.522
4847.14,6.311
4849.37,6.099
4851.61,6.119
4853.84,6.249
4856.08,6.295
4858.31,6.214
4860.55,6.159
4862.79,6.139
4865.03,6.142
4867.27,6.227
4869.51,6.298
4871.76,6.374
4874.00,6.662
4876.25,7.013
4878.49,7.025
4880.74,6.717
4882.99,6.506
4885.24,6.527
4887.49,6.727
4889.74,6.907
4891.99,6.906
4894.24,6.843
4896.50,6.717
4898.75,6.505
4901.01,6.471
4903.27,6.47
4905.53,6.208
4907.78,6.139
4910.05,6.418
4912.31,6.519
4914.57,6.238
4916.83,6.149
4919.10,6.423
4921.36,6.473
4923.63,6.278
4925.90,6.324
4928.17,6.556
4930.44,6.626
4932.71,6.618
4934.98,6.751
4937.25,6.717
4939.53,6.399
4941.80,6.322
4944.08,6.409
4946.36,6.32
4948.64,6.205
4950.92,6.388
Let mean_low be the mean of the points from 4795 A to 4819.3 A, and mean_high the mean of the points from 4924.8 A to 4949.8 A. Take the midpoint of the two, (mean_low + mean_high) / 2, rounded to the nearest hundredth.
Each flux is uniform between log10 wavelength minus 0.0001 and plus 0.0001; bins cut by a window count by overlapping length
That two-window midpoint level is 6.60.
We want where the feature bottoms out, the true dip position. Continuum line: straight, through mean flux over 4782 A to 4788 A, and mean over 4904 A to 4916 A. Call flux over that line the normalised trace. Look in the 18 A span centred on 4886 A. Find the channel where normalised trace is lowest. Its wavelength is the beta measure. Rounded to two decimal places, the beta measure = 4882.99 A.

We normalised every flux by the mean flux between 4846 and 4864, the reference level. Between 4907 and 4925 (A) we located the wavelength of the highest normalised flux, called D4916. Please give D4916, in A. 4912.31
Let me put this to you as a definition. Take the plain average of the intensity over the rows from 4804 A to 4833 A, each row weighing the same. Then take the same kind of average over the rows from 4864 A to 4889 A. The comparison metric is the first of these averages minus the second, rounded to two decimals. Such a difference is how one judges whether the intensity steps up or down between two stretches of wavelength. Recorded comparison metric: 0.16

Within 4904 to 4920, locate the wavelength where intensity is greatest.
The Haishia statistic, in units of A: 4912.31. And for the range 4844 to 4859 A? 4844.91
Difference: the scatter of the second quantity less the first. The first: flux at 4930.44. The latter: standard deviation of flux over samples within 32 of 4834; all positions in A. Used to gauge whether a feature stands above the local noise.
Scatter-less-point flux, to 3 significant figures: -6.35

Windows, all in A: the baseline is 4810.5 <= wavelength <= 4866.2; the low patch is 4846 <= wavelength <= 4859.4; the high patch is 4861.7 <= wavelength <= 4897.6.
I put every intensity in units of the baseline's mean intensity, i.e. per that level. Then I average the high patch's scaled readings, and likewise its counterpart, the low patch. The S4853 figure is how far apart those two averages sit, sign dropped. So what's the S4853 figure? 0.06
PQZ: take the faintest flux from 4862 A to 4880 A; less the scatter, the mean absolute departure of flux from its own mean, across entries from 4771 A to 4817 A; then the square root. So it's 2.41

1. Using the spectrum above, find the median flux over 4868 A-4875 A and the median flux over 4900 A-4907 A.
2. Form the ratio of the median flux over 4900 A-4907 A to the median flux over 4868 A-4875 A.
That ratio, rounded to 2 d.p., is 1.02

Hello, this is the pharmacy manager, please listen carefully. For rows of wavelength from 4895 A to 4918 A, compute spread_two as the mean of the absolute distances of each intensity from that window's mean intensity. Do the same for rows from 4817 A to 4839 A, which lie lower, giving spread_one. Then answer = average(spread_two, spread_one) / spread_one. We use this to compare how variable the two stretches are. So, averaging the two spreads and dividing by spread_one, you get 1.45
